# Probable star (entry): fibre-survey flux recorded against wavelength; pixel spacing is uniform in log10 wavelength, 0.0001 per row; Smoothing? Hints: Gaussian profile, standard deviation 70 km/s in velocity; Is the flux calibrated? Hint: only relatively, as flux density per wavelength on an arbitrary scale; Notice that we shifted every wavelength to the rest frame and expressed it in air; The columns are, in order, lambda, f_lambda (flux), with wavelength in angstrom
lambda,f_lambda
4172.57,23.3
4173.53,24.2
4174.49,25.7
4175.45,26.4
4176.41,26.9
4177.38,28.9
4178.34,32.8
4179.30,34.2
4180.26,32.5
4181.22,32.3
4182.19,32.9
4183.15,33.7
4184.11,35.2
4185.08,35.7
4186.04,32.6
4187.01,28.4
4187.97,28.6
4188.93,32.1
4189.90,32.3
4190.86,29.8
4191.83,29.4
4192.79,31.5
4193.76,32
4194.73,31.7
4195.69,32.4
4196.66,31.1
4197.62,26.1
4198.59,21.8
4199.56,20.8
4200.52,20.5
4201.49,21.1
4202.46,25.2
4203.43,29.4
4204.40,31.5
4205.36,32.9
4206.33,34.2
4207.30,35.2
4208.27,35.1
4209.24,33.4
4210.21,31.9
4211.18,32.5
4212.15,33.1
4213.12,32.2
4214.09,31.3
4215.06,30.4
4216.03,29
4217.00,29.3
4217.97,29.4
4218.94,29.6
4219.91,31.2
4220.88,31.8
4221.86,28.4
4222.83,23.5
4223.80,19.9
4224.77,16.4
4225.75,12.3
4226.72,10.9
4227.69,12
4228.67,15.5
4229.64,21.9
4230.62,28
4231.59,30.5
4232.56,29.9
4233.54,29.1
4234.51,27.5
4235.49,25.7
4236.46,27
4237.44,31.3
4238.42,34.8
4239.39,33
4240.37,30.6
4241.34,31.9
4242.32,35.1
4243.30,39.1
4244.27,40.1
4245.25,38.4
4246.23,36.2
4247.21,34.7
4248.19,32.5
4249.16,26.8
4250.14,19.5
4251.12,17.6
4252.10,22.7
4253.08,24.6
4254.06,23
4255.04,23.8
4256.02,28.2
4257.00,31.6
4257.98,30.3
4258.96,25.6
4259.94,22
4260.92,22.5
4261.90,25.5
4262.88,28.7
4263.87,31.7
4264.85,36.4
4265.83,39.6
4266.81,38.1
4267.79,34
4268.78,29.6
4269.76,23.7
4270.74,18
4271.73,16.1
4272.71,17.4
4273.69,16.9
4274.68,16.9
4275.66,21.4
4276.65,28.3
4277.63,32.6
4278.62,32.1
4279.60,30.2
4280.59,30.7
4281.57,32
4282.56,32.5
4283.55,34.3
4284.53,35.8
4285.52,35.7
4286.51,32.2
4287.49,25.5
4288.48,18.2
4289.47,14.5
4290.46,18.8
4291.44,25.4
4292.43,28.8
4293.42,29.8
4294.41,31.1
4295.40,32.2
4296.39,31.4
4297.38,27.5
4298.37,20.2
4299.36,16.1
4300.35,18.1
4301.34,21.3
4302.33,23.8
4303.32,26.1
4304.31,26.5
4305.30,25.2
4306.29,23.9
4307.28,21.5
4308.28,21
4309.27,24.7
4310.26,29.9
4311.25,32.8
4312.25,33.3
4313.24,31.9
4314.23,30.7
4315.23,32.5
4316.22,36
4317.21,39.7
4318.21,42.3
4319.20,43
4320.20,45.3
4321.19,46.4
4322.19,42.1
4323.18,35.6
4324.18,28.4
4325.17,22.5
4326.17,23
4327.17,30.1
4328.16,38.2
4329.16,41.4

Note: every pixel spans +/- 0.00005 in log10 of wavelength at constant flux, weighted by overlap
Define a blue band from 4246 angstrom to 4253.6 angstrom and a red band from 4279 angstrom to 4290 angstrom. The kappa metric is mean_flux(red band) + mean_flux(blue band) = 56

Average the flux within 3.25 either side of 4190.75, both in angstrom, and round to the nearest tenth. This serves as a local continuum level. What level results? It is 30.8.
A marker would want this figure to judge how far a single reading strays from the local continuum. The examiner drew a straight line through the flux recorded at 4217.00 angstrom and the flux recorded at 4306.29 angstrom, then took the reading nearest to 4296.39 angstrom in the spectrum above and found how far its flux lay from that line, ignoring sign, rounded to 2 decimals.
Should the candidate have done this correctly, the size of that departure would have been 6.90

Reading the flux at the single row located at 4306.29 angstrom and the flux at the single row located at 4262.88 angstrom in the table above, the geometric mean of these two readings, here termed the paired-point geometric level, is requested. 26.2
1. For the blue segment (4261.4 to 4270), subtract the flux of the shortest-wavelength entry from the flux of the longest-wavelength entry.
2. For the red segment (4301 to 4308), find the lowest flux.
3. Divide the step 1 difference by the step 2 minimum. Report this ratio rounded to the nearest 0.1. -0.1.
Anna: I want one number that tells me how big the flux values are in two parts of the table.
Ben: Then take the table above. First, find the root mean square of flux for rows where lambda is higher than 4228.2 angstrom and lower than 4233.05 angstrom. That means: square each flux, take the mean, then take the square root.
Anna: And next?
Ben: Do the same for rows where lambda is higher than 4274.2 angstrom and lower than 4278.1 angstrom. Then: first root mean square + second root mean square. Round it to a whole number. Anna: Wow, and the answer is 51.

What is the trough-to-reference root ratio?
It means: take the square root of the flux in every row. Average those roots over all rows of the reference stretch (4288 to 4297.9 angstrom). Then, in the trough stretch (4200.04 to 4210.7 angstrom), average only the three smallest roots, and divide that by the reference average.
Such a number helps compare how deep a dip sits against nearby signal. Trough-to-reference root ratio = 0.94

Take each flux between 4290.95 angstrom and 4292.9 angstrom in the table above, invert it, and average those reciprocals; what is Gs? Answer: 0.037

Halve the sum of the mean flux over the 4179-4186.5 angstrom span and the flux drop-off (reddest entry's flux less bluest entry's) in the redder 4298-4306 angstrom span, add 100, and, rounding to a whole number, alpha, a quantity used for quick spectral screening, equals 119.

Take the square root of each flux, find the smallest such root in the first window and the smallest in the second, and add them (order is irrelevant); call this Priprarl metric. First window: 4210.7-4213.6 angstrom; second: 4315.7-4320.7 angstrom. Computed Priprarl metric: 11.7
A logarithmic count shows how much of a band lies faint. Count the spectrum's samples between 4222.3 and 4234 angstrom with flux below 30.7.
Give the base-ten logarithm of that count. 1.1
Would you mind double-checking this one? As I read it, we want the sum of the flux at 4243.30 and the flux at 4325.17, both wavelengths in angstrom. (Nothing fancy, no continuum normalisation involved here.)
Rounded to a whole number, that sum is 62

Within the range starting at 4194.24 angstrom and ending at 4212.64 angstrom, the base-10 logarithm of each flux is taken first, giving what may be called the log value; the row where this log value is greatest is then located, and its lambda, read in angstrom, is 4207.30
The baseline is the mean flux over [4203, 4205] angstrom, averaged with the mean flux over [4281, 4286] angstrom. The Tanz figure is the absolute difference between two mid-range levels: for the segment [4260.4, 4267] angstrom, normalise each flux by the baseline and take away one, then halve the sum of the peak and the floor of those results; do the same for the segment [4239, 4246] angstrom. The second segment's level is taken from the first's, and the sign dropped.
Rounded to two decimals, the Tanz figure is 0.13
